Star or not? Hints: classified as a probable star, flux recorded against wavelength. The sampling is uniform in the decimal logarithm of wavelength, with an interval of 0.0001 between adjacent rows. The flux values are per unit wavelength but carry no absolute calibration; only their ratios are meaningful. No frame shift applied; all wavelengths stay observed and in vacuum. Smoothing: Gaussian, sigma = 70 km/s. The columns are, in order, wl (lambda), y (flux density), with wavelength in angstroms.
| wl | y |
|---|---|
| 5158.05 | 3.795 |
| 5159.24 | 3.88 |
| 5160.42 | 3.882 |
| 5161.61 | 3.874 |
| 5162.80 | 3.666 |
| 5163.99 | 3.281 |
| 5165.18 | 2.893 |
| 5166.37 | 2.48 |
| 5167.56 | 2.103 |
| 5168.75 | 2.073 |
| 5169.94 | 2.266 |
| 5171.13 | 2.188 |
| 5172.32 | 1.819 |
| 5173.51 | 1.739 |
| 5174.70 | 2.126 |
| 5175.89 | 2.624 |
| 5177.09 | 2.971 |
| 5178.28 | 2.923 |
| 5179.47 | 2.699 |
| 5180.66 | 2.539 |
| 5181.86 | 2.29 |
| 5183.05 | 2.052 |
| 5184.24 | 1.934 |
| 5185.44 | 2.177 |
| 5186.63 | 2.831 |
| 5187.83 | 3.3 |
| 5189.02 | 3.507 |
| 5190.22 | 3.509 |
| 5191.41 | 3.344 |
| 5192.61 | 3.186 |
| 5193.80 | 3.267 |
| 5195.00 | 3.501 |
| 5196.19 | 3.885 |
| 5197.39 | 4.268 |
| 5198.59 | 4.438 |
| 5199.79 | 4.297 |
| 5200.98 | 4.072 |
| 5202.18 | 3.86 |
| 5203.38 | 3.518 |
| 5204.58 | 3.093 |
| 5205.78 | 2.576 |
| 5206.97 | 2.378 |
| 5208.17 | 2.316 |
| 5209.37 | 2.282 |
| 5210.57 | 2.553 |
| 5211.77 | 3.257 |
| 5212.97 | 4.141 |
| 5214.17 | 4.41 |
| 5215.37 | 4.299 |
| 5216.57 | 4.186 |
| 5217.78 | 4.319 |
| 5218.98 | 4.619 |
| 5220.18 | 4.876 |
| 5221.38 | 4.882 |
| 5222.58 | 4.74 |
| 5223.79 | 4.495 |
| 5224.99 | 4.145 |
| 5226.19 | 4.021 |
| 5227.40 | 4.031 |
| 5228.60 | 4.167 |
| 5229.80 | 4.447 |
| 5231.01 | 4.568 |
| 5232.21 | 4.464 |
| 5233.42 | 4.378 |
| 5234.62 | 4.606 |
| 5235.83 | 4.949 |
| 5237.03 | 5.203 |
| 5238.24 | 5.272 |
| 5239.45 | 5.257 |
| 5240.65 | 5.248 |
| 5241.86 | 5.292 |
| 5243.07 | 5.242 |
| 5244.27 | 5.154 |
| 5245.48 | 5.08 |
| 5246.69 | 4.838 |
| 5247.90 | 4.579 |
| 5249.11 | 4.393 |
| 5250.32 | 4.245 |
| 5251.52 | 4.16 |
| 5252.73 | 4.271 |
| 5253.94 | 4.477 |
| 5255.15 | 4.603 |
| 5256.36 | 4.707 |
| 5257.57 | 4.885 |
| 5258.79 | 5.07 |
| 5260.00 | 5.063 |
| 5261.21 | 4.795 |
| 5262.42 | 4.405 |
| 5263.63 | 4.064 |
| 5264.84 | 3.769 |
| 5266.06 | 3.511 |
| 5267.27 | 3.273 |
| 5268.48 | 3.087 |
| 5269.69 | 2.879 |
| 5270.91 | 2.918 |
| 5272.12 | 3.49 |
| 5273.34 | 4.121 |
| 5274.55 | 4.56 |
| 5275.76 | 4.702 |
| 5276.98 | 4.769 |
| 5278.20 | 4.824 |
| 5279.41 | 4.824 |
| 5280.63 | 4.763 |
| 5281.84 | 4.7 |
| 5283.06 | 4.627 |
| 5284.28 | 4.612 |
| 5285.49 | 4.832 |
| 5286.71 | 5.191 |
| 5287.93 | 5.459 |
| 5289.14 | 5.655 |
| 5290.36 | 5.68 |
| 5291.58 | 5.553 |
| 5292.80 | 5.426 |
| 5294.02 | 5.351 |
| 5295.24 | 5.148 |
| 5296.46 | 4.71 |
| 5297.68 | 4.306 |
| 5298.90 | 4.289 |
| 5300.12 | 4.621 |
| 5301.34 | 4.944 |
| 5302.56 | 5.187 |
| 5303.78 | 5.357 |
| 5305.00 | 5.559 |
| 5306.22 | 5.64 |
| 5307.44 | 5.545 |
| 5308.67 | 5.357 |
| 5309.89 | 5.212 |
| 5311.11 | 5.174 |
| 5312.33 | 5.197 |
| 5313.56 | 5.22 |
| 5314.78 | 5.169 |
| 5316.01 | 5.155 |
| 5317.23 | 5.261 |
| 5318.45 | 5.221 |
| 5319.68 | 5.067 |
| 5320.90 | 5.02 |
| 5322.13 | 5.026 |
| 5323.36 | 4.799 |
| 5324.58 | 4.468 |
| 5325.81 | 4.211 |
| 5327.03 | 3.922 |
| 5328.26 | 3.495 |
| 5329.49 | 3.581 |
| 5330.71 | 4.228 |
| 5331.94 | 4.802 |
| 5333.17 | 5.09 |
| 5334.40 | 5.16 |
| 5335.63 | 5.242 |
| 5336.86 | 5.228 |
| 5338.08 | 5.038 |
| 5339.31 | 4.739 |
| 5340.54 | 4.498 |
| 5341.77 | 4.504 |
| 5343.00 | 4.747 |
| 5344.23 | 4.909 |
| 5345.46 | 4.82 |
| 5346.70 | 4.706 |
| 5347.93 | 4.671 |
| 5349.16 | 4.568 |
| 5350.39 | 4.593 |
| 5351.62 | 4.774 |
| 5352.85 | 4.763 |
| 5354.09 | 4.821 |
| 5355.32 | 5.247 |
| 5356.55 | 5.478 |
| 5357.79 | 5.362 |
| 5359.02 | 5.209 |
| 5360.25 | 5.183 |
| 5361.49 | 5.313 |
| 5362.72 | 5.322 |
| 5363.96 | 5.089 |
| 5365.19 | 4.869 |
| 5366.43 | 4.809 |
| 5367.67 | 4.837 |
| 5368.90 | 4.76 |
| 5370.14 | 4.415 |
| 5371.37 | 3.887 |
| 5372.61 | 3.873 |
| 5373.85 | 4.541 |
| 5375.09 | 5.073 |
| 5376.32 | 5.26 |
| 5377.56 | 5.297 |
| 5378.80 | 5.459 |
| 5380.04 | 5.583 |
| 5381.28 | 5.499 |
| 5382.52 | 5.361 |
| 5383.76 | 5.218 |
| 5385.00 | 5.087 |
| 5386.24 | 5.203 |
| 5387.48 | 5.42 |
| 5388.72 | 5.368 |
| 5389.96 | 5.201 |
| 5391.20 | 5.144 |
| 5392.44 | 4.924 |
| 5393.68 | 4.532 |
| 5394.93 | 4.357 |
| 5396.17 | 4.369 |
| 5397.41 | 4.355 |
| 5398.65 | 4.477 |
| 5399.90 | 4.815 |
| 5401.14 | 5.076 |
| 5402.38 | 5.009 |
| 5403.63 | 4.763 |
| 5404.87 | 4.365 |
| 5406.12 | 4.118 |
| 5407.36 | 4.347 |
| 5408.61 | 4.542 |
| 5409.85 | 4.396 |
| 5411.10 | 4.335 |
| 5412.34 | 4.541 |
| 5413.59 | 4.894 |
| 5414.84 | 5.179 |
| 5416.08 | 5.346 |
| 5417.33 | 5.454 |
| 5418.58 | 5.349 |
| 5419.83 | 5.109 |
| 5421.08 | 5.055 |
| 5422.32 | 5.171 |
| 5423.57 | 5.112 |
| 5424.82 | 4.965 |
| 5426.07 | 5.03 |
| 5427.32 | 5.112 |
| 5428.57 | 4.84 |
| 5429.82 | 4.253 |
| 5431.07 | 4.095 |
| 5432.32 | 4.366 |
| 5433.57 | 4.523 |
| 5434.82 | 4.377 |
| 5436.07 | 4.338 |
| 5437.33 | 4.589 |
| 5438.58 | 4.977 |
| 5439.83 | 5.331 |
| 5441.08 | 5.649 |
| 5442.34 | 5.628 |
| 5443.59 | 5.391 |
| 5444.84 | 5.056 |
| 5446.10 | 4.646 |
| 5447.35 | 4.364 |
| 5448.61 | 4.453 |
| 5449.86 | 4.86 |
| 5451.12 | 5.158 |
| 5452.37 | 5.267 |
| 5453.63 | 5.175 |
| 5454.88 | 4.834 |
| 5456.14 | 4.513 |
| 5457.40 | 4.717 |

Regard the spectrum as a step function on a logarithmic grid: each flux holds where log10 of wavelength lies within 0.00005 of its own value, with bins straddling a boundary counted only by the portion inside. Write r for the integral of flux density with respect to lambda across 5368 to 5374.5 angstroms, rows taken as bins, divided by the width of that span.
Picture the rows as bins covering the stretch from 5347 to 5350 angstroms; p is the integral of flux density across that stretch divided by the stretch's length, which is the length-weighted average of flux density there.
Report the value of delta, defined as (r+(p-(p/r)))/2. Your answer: 3.9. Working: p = 4.6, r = 4.32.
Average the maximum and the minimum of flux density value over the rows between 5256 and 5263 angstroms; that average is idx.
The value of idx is 4.7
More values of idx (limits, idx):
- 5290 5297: 5.2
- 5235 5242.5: 5.1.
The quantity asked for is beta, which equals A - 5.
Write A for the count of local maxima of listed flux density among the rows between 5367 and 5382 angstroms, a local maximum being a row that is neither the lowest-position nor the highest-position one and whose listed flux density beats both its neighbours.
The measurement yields -4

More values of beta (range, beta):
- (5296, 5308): -4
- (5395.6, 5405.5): -4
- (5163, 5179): -3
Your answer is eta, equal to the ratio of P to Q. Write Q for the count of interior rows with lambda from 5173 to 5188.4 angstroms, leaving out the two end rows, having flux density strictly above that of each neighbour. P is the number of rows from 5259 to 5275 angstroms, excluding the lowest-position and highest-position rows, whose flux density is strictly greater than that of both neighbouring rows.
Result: 0.0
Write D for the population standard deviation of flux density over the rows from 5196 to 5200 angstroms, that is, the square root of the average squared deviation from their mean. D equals 0.20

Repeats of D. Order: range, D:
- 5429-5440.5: 0.36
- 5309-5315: 0.02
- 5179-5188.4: 0.43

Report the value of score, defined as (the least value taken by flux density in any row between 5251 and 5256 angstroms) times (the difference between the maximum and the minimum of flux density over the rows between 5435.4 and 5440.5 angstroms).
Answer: 4.1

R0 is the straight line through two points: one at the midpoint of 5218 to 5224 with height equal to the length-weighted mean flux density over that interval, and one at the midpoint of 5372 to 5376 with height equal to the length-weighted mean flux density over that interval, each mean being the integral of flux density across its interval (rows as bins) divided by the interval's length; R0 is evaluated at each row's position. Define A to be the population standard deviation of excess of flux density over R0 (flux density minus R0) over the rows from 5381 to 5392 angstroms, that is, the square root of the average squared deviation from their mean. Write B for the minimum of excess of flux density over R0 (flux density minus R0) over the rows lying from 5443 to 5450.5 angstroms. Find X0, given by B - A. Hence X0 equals -0.2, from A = 0.13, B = -0.1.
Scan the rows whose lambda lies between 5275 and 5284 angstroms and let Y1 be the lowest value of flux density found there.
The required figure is 4.627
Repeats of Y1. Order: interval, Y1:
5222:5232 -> 4.021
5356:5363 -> 5.183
